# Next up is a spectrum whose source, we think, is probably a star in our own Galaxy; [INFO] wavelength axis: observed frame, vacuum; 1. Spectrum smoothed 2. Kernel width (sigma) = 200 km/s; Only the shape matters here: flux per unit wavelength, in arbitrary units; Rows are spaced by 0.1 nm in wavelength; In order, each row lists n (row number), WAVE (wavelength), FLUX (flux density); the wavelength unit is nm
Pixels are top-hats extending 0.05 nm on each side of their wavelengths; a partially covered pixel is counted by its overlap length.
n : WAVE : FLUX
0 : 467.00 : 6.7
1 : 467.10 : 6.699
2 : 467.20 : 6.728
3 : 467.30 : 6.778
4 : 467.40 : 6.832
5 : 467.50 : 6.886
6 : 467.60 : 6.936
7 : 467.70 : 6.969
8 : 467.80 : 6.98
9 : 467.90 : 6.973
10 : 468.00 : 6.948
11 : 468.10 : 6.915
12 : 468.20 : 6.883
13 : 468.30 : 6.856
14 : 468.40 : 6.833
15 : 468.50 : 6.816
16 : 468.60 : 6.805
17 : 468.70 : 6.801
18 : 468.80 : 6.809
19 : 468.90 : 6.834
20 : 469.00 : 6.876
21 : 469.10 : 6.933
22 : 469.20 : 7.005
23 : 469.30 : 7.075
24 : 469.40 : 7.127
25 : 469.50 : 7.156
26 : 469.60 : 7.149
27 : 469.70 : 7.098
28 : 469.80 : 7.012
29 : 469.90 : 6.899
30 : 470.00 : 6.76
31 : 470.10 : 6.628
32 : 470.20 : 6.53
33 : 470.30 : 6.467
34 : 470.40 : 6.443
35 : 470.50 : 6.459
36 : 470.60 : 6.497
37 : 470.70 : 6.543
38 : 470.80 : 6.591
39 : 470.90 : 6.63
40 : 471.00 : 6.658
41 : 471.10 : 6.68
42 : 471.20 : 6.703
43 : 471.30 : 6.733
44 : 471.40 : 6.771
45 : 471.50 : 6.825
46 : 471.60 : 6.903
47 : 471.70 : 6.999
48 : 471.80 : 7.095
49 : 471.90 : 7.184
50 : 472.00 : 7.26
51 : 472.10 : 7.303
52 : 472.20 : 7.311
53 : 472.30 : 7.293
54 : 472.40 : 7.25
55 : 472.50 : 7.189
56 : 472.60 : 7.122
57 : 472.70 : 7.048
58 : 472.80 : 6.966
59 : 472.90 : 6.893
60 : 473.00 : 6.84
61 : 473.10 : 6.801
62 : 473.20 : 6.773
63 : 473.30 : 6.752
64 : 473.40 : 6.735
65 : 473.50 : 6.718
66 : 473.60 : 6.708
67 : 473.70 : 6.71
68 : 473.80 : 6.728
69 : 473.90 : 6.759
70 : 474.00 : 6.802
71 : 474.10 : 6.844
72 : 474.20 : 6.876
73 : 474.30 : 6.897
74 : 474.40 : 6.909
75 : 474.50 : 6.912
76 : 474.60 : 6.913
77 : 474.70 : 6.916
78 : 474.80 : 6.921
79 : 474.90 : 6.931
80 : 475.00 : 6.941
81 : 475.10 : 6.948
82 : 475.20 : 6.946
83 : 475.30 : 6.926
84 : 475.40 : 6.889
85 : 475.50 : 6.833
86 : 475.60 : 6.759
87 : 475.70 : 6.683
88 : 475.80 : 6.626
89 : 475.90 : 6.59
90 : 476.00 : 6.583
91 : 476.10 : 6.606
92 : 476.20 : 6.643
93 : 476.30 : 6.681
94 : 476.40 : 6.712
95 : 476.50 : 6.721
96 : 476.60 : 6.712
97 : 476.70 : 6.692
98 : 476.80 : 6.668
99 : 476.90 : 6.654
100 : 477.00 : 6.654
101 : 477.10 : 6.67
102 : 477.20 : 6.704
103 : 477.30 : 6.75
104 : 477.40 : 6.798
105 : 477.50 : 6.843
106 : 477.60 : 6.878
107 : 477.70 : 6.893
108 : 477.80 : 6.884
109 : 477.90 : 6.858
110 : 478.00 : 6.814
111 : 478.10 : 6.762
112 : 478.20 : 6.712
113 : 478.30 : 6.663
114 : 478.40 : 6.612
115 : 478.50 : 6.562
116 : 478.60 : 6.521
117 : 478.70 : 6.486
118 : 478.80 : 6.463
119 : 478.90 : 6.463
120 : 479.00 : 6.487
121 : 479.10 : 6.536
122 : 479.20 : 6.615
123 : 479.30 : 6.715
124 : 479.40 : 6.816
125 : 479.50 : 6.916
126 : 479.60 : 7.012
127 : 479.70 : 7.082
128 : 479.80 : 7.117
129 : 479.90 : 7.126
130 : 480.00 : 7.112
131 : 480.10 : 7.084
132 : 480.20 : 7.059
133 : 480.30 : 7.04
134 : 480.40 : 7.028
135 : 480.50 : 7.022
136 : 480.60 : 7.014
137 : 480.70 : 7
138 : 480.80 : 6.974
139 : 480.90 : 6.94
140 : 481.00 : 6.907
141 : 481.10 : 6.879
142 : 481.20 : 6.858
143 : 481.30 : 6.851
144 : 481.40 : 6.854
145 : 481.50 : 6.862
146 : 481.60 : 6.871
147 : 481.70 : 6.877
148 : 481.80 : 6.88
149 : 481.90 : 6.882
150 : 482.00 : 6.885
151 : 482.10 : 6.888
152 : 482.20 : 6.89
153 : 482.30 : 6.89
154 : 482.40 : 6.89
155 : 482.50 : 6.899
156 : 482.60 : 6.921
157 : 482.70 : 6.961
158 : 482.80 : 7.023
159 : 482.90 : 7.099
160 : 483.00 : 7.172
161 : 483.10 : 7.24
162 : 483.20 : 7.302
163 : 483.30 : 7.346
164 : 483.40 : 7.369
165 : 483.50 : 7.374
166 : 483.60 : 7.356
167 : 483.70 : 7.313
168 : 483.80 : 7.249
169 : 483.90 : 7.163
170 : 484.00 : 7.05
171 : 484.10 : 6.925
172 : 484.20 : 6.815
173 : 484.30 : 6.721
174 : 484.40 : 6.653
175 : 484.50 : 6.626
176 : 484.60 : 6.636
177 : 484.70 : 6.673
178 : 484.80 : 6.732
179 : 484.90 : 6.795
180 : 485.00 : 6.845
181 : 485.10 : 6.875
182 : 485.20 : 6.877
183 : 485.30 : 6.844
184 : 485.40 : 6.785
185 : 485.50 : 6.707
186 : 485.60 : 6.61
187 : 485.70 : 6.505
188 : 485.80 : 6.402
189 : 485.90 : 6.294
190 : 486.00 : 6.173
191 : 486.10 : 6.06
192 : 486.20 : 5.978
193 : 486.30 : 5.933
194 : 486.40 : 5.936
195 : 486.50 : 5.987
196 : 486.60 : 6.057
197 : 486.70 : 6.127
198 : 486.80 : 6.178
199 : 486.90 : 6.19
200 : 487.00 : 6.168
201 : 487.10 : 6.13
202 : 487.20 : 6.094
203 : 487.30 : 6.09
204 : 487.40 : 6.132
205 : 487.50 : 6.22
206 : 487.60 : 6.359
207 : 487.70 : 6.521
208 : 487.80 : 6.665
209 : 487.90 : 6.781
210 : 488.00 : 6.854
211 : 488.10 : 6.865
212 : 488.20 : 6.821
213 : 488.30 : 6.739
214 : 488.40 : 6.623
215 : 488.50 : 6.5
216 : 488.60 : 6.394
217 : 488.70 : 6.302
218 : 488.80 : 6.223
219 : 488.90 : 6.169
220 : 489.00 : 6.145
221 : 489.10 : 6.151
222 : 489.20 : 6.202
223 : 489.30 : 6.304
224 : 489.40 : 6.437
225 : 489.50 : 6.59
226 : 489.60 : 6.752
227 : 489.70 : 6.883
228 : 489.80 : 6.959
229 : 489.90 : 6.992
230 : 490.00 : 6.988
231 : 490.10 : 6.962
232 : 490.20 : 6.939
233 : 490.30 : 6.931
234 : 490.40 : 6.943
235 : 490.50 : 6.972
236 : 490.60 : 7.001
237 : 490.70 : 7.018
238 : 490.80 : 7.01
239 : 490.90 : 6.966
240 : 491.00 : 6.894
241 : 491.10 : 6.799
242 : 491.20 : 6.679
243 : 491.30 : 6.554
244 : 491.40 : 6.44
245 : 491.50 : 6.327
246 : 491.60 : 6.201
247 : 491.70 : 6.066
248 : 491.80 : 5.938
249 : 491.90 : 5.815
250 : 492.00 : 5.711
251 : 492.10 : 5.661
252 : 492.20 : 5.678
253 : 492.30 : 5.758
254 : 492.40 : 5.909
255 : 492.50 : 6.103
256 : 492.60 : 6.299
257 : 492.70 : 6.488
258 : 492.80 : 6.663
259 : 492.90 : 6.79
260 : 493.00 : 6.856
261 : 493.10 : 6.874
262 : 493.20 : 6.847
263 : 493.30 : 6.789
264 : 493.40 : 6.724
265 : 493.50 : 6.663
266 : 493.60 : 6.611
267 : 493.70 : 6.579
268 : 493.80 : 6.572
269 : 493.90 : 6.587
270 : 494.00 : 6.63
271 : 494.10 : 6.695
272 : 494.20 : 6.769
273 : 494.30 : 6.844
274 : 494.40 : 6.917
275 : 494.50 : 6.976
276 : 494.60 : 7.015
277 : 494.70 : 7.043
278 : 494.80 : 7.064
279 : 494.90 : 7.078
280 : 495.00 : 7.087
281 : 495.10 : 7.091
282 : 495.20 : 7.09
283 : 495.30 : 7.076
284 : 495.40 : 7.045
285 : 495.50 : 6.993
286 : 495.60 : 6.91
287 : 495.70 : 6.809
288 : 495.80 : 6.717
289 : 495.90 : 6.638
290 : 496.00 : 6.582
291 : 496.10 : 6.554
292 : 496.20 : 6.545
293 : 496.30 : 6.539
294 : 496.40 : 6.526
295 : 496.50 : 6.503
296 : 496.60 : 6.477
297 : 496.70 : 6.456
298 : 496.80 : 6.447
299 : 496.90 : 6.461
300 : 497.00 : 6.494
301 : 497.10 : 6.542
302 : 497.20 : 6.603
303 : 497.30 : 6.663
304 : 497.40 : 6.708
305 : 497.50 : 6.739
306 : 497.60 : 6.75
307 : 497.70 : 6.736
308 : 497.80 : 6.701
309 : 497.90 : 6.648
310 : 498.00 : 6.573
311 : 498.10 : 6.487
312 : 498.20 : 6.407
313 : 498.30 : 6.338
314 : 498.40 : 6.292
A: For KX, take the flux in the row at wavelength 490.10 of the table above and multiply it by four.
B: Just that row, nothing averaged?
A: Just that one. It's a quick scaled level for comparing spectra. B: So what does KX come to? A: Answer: 27.8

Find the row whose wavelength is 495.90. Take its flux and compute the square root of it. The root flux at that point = 2.58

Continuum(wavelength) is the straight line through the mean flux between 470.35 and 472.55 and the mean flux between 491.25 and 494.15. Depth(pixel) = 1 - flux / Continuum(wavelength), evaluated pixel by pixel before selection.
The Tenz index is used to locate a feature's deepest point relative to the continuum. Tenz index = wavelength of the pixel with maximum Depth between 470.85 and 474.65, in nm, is 470.90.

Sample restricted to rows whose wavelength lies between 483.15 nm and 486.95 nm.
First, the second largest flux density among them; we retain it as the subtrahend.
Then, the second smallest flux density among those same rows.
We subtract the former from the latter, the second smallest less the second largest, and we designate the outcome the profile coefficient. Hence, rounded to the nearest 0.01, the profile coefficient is -1.43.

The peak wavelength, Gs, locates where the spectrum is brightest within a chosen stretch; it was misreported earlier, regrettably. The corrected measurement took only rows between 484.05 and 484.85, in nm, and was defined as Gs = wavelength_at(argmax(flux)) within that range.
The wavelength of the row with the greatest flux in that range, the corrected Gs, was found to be 484.10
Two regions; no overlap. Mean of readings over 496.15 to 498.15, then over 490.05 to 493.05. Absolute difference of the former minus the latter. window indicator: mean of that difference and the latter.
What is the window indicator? 3.29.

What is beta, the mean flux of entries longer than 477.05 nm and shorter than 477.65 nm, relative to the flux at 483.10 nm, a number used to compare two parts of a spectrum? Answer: 0.94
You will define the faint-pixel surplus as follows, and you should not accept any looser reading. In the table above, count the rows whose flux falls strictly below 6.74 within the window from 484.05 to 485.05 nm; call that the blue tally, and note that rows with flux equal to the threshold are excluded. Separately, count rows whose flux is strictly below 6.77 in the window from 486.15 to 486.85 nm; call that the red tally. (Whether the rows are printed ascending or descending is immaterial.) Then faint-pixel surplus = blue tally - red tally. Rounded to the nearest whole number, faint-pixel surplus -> -1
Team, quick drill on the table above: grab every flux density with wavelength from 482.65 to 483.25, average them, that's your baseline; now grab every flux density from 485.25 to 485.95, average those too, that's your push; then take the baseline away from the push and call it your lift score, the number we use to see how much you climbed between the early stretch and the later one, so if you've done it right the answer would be -0.5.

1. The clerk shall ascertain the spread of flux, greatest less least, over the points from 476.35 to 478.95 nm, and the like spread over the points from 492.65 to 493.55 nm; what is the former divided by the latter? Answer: 1.1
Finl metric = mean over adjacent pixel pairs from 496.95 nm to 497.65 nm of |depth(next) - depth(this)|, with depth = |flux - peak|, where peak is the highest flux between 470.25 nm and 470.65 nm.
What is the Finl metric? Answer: 0.042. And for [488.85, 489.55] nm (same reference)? 0.058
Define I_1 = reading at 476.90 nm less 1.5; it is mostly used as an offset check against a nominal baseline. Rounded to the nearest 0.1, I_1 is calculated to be 5.2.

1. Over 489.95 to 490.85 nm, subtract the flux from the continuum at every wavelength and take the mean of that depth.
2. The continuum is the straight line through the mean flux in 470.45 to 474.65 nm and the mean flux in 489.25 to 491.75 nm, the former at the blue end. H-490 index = -0.23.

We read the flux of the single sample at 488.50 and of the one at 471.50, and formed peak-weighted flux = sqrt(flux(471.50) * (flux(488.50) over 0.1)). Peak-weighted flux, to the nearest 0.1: 21.1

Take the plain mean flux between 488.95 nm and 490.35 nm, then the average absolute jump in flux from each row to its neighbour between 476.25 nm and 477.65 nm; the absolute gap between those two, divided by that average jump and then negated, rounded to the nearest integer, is -261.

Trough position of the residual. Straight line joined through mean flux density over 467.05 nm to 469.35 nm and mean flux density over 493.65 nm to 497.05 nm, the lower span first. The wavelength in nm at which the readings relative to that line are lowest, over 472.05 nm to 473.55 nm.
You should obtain 473.50 nm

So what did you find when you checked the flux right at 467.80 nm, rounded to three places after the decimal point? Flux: 6.980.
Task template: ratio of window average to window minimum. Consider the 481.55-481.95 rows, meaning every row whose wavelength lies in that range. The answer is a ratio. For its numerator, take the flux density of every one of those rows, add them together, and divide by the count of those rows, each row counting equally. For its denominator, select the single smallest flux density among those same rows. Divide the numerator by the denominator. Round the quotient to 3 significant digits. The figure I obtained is 1.00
